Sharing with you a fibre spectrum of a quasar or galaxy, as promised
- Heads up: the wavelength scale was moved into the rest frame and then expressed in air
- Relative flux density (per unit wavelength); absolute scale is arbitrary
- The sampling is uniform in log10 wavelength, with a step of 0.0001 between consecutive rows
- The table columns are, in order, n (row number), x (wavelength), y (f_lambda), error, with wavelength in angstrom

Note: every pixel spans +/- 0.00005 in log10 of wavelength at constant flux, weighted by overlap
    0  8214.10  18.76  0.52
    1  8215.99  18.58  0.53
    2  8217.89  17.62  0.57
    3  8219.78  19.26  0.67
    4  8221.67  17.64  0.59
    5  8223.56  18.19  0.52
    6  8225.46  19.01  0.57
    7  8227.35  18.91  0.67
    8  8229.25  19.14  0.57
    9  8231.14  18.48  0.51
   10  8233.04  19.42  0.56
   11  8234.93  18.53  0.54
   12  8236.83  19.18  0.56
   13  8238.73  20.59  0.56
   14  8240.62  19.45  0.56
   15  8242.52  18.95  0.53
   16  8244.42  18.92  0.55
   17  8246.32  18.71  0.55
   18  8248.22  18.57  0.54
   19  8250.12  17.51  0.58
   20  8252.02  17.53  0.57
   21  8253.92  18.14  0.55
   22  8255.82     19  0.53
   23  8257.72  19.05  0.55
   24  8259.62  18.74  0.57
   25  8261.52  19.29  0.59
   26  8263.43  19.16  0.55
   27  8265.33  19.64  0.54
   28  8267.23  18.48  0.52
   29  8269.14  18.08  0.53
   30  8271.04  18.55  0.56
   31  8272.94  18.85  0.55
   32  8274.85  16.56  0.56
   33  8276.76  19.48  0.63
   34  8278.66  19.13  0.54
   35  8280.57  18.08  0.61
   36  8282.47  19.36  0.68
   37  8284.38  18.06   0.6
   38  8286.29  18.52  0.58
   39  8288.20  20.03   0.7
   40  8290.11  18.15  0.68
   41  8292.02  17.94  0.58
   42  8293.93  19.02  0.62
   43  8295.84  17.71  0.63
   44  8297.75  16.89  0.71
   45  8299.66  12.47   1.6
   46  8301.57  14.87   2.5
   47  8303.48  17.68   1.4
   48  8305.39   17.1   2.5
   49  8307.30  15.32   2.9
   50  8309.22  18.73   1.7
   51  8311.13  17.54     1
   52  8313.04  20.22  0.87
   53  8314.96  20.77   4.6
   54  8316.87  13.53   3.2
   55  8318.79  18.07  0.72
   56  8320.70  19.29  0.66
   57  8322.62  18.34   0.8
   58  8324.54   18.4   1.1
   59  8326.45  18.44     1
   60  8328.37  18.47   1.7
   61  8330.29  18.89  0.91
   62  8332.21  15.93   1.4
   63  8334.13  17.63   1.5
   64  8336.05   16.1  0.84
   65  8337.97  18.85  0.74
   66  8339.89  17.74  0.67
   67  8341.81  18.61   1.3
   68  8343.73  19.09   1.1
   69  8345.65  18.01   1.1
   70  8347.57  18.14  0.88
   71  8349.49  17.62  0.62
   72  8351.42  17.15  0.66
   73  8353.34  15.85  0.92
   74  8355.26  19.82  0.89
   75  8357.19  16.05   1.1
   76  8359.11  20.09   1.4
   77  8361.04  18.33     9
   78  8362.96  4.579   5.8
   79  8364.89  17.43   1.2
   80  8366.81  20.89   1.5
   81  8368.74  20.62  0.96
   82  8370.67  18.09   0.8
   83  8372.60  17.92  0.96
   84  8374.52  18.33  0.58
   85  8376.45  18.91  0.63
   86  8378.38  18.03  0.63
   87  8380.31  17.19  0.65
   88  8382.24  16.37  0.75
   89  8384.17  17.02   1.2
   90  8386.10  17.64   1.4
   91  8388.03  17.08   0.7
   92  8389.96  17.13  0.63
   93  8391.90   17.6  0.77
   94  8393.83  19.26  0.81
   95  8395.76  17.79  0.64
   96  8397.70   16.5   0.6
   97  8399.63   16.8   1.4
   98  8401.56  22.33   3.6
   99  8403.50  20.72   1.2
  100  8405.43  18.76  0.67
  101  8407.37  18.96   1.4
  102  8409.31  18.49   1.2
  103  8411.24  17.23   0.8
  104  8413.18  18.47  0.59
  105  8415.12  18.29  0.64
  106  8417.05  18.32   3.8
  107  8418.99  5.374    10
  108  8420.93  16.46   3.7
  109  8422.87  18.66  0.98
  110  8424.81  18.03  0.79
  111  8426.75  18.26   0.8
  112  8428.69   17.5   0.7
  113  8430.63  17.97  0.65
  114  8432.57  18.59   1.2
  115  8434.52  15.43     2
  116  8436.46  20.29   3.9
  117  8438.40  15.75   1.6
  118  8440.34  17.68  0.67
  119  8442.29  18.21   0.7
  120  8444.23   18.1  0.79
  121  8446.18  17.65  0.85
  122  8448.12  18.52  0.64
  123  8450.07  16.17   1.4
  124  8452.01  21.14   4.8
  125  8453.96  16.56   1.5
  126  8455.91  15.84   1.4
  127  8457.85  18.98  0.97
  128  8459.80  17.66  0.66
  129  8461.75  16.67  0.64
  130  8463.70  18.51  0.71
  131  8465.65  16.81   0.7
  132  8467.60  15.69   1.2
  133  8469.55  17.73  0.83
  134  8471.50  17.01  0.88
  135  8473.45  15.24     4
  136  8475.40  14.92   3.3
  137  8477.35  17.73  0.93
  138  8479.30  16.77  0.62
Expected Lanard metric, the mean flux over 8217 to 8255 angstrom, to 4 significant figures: 18.69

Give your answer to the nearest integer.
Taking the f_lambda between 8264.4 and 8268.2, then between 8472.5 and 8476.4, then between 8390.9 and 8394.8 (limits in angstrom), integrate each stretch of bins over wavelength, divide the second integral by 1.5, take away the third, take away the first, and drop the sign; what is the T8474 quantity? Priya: 105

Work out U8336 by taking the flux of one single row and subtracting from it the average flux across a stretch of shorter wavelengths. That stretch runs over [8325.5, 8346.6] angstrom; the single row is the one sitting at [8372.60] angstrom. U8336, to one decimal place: -0.1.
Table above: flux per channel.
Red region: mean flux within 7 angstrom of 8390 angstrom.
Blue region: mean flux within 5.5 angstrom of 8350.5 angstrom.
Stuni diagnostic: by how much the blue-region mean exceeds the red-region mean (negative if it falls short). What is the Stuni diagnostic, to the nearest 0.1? 0.1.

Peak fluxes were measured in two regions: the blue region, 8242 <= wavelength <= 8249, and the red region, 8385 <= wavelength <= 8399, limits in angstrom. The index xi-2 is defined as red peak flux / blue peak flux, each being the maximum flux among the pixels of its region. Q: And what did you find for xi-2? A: 1.02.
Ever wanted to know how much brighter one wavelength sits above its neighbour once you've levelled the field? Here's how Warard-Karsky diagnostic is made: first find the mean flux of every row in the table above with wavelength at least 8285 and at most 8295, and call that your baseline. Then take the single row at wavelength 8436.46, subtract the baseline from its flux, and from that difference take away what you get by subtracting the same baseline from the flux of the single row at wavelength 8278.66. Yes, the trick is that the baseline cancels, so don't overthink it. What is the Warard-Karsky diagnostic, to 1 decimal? 1.2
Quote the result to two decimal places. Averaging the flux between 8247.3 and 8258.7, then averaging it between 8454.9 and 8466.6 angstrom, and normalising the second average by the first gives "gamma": 0.95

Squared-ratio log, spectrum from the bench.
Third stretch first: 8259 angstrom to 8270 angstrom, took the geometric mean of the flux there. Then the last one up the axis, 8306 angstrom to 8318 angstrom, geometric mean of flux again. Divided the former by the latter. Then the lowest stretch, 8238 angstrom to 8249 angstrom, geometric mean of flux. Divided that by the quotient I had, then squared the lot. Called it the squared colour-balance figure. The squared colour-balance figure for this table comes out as 315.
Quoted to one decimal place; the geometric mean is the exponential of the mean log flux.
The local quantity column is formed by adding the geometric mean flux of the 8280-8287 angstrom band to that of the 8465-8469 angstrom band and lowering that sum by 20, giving 14.7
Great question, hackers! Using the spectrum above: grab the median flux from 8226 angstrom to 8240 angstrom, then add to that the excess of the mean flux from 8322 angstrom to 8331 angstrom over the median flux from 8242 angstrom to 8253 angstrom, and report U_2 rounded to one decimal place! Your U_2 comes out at 19.0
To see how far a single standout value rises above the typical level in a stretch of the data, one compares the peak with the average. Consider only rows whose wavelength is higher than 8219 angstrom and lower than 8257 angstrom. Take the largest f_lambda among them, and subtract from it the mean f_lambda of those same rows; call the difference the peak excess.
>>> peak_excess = 1.8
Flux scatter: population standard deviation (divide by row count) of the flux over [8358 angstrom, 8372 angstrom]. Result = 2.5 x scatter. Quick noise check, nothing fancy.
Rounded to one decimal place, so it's 13.2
